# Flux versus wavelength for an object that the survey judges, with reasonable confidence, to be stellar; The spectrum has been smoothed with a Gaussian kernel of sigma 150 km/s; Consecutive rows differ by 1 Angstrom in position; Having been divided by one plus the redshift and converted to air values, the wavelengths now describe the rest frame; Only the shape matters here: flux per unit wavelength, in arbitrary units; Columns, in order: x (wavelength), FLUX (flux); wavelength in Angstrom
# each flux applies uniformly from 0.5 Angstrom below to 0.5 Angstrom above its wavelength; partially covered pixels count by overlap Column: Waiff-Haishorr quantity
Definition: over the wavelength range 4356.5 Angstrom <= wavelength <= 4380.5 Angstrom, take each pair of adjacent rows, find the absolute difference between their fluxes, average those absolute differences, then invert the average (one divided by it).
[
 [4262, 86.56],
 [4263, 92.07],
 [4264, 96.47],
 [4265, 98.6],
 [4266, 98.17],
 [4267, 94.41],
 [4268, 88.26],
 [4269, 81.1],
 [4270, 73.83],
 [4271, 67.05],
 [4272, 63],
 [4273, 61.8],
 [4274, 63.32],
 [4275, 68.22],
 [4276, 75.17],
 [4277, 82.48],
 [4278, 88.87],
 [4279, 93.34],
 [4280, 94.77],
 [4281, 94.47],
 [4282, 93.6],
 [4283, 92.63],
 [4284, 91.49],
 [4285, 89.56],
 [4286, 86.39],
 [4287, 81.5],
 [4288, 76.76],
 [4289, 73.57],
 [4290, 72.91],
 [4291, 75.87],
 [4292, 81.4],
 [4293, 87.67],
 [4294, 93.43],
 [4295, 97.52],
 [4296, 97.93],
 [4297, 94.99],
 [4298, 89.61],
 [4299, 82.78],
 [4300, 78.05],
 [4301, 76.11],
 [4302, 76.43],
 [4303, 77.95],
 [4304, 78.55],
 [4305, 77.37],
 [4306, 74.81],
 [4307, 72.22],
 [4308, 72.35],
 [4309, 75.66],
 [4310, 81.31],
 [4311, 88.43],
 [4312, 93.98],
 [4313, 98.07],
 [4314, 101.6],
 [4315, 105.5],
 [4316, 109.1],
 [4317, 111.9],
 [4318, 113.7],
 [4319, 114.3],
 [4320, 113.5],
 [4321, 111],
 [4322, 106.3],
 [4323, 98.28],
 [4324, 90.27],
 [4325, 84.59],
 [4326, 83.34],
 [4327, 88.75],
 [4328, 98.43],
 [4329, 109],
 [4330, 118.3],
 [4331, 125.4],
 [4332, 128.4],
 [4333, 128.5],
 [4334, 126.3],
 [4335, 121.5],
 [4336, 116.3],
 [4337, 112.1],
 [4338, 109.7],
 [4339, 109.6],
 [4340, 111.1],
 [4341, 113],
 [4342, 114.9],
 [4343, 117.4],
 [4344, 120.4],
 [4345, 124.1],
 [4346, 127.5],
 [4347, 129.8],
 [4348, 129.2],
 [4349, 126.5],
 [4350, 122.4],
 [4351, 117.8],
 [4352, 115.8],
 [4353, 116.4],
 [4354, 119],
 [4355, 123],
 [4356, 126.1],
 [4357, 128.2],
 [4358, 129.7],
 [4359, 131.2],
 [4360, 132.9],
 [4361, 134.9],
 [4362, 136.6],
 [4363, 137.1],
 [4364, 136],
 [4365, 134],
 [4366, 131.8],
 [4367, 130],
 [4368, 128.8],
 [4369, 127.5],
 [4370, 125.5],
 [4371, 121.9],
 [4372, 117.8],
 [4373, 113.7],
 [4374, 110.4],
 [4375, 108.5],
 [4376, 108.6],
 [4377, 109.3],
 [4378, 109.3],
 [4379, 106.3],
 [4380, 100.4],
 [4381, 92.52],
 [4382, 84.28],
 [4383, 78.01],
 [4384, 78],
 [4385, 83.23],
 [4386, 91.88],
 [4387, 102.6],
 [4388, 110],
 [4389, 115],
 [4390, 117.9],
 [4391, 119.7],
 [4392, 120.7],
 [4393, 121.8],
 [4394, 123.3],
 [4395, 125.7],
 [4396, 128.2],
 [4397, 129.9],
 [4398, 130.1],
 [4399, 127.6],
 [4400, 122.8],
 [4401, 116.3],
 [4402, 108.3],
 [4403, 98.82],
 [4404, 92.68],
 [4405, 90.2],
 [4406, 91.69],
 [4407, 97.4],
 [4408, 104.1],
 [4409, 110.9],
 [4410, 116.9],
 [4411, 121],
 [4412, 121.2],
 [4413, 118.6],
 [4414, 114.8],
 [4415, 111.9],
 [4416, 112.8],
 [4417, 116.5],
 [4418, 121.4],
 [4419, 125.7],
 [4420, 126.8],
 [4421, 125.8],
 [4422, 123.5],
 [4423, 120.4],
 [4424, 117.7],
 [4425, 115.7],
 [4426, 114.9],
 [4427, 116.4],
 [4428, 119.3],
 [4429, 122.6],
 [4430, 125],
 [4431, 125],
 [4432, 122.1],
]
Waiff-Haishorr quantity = 0.49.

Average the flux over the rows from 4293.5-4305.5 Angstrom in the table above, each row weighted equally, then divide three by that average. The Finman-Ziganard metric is 0.0353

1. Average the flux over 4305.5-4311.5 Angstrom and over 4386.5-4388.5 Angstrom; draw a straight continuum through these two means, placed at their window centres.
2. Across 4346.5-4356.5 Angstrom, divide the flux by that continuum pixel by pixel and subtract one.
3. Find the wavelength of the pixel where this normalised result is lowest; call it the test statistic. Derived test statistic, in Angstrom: 4352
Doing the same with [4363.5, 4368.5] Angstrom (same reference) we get 4368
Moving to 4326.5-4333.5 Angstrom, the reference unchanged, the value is 4327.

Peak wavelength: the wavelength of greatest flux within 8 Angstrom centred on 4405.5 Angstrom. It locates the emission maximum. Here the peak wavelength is 4409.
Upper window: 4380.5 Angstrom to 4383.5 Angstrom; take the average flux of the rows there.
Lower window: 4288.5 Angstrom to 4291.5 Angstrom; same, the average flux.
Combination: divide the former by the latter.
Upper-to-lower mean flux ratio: 1.1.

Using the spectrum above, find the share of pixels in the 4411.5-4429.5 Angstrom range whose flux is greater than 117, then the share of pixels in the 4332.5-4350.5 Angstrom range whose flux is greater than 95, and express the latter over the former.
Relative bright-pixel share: 1.6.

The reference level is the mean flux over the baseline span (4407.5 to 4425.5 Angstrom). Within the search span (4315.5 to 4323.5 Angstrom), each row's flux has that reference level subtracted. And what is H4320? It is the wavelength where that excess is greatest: 4319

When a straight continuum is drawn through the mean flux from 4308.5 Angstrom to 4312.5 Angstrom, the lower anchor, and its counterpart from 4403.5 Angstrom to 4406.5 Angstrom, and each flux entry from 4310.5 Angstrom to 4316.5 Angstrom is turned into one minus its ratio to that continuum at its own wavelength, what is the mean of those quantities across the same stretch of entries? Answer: -0.17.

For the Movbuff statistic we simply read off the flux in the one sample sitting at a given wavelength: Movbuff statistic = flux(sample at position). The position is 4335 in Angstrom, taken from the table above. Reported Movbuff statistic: 121.5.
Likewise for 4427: 116.4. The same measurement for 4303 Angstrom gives 77.95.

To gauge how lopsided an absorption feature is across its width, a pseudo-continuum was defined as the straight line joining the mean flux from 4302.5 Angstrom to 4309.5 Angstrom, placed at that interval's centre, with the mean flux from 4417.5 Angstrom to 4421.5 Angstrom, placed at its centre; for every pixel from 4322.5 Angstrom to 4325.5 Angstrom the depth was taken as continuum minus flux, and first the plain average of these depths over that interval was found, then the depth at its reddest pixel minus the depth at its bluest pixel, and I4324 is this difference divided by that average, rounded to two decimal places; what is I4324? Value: -1.90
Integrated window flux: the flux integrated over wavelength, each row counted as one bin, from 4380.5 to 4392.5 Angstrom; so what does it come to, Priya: 1194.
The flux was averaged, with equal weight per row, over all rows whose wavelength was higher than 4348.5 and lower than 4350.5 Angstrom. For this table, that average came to 124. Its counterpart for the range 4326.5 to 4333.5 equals 114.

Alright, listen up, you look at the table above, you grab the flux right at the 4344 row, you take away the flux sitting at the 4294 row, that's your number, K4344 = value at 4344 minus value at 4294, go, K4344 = 27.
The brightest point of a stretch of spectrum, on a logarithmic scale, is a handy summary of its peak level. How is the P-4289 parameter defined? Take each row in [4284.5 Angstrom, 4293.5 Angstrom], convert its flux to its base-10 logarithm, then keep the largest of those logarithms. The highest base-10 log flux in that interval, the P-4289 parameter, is 1.95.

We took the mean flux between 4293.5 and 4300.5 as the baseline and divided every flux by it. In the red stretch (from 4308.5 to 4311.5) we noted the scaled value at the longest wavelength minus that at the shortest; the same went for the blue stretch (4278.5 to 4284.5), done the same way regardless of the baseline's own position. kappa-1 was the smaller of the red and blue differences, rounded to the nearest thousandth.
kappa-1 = -0.020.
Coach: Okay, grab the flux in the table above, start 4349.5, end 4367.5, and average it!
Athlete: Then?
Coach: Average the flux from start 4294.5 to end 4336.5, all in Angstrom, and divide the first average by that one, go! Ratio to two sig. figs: 1.3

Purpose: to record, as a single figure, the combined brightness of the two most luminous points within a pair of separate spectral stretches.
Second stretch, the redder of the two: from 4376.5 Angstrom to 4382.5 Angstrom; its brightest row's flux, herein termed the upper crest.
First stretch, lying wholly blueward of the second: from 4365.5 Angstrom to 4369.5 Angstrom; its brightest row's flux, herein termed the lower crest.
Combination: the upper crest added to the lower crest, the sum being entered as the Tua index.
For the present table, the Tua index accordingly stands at 241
